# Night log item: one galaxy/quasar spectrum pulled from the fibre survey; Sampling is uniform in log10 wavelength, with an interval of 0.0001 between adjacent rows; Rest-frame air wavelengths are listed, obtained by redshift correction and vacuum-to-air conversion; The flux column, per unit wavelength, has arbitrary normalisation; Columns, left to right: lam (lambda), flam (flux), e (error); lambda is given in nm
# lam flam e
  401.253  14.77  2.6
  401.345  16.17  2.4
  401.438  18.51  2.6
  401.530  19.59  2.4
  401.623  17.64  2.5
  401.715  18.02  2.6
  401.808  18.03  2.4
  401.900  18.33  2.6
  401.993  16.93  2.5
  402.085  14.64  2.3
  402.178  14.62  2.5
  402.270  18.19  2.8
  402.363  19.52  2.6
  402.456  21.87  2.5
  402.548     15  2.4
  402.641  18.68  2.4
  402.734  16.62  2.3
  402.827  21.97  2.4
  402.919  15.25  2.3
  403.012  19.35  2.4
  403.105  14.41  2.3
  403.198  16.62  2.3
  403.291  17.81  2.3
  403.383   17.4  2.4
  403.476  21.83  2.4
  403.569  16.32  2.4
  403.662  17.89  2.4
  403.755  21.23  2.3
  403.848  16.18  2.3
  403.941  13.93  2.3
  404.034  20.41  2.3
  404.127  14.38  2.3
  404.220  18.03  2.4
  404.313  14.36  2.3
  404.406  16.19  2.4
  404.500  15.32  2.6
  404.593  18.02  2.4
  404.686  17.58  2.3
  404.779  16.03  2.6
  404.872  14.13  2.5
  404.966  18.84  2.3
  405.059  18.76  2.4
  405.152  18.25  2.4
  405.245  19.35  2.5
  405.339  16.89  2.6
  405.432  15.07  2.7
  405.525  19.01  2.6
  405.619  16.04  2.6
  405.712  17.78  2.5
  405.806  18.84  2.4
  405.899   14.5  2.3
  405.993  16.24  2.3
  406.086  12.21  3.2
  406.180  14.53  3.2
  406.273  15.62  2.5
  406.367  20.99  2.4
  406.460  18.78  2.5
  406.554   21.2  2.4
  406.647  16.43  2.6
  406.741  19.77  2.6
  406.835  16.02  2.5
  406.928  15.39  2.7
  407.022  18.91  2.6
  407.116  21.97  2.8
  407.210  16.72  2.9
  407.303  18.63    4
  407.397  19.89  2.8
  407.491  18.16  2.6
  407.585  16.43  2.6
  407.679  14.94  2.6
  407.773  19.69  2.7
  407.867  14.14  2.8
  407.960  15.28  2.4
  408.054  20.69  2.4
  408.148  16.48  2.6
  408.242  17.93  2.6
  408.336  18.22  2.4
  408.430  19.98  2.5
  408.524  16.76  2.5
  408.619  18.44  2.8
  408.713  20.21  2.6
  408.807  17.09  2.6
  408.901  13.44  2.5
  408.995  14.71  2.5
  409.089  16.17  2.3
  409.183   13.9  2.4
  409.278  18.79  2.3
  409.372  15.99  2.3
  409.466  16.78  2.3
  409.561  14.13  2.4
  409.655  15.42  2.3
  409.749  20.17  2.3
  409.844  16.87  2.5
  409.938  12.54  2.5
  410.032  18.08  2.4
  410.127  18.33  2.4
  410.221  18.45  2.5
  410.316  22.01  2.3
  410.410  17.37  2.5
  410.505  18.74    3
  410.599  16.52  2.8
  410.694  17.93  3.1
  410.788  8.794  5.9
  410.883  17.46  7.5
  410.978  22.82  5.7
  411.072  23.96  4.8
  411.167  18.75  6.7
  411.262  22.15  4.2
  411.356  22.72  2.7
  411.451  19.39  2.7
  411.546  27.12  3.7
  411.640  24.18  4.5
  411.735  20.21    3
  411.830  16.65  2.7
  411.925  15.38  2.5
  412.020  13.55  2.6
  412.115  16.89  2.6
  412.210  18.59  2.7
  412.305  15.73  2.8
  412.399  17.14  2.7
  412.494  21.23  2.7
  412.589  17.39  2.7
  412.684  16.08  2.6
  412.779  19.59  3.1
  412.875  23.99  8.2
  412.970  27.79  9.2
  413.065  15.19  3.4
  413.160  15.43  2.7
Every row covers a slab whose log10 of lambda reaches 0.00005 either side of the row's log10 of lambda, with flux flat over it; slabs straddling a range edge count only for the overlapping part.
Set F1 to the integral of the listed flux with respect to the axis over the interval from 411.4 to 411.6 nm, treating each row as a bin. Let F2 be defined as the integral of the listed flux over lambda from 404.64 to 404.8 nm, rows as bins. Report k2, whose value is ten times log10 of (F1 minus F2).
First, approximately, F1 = 4.7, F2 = 2.7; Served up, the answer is 2.9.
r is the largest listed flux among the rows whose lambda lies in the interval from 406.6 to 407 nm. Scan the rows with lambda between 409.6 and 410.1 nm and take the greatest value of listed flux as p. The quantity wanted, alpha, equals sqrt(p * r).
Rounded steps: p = 20.17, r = 19.77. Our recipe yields 20.0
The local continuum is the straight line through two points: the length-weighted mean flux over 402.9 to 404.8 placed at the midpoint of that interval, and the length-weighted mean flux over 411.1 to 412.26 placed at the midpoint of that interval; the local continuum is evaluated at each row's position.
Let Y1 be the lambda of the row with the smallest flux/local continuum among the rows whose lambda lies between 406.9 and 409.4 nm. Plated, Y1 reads 408.901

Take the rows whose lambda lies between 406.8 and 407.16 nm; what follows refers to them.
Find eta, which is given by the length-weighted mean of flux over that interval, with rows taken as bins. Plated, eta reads 18.1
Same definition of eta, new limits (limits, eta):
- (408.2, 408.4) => 18.2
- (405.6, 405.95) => 16.8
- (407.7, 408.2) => 17.2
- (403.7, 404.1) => 17.8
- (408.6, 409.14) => 16.6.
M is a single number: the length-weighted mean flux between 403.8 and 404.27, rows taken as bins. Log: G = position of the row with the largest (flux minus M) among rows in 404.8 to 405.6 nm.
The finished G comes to 405.245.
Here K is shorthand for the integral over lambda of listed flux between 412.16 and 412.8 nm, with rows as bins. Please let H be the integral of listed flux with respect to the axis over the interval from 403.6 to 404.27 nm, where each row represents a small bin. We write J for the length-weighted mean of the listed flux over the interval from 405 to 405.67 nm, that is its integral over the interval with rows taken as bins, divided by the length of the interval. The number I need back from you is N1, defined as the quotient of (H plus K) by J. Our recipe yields 1.31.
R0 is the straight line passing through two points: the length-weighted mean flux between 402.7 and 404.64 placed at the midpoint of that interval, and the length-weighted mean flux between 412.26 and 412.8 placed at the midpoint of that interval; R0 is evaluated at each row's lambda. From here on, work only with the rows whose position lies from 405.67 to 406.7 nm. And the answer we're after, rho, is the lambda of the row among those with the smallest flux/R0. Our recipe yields 406.086 nm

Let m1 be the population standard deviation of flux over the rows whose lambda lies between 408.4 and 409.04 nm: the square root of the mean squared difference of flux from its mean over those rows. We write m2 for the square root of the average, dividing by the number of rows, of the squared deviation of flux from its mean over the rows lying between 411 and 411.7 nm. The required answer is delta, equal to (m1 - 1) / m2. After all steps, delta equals 0.51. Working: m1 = 2.36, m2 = 2.7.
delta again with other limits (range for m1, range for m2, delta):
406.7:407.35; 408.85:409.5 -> 0.67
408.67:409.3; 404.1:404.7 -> 0.89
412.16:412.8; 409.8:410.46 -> 0.32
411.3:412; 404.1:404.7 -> 1.89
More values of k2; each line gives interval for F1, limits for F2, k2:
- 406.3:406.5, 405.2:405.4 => -4.8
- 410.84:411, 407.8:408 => -9.6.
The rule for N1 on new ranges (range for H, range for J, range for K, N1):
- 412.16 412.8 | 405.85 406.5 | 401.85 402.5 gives 1.43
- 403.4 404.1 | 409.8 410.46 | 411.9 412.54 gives 1.33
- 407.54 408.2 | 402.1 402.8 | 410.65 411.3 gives 1.31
